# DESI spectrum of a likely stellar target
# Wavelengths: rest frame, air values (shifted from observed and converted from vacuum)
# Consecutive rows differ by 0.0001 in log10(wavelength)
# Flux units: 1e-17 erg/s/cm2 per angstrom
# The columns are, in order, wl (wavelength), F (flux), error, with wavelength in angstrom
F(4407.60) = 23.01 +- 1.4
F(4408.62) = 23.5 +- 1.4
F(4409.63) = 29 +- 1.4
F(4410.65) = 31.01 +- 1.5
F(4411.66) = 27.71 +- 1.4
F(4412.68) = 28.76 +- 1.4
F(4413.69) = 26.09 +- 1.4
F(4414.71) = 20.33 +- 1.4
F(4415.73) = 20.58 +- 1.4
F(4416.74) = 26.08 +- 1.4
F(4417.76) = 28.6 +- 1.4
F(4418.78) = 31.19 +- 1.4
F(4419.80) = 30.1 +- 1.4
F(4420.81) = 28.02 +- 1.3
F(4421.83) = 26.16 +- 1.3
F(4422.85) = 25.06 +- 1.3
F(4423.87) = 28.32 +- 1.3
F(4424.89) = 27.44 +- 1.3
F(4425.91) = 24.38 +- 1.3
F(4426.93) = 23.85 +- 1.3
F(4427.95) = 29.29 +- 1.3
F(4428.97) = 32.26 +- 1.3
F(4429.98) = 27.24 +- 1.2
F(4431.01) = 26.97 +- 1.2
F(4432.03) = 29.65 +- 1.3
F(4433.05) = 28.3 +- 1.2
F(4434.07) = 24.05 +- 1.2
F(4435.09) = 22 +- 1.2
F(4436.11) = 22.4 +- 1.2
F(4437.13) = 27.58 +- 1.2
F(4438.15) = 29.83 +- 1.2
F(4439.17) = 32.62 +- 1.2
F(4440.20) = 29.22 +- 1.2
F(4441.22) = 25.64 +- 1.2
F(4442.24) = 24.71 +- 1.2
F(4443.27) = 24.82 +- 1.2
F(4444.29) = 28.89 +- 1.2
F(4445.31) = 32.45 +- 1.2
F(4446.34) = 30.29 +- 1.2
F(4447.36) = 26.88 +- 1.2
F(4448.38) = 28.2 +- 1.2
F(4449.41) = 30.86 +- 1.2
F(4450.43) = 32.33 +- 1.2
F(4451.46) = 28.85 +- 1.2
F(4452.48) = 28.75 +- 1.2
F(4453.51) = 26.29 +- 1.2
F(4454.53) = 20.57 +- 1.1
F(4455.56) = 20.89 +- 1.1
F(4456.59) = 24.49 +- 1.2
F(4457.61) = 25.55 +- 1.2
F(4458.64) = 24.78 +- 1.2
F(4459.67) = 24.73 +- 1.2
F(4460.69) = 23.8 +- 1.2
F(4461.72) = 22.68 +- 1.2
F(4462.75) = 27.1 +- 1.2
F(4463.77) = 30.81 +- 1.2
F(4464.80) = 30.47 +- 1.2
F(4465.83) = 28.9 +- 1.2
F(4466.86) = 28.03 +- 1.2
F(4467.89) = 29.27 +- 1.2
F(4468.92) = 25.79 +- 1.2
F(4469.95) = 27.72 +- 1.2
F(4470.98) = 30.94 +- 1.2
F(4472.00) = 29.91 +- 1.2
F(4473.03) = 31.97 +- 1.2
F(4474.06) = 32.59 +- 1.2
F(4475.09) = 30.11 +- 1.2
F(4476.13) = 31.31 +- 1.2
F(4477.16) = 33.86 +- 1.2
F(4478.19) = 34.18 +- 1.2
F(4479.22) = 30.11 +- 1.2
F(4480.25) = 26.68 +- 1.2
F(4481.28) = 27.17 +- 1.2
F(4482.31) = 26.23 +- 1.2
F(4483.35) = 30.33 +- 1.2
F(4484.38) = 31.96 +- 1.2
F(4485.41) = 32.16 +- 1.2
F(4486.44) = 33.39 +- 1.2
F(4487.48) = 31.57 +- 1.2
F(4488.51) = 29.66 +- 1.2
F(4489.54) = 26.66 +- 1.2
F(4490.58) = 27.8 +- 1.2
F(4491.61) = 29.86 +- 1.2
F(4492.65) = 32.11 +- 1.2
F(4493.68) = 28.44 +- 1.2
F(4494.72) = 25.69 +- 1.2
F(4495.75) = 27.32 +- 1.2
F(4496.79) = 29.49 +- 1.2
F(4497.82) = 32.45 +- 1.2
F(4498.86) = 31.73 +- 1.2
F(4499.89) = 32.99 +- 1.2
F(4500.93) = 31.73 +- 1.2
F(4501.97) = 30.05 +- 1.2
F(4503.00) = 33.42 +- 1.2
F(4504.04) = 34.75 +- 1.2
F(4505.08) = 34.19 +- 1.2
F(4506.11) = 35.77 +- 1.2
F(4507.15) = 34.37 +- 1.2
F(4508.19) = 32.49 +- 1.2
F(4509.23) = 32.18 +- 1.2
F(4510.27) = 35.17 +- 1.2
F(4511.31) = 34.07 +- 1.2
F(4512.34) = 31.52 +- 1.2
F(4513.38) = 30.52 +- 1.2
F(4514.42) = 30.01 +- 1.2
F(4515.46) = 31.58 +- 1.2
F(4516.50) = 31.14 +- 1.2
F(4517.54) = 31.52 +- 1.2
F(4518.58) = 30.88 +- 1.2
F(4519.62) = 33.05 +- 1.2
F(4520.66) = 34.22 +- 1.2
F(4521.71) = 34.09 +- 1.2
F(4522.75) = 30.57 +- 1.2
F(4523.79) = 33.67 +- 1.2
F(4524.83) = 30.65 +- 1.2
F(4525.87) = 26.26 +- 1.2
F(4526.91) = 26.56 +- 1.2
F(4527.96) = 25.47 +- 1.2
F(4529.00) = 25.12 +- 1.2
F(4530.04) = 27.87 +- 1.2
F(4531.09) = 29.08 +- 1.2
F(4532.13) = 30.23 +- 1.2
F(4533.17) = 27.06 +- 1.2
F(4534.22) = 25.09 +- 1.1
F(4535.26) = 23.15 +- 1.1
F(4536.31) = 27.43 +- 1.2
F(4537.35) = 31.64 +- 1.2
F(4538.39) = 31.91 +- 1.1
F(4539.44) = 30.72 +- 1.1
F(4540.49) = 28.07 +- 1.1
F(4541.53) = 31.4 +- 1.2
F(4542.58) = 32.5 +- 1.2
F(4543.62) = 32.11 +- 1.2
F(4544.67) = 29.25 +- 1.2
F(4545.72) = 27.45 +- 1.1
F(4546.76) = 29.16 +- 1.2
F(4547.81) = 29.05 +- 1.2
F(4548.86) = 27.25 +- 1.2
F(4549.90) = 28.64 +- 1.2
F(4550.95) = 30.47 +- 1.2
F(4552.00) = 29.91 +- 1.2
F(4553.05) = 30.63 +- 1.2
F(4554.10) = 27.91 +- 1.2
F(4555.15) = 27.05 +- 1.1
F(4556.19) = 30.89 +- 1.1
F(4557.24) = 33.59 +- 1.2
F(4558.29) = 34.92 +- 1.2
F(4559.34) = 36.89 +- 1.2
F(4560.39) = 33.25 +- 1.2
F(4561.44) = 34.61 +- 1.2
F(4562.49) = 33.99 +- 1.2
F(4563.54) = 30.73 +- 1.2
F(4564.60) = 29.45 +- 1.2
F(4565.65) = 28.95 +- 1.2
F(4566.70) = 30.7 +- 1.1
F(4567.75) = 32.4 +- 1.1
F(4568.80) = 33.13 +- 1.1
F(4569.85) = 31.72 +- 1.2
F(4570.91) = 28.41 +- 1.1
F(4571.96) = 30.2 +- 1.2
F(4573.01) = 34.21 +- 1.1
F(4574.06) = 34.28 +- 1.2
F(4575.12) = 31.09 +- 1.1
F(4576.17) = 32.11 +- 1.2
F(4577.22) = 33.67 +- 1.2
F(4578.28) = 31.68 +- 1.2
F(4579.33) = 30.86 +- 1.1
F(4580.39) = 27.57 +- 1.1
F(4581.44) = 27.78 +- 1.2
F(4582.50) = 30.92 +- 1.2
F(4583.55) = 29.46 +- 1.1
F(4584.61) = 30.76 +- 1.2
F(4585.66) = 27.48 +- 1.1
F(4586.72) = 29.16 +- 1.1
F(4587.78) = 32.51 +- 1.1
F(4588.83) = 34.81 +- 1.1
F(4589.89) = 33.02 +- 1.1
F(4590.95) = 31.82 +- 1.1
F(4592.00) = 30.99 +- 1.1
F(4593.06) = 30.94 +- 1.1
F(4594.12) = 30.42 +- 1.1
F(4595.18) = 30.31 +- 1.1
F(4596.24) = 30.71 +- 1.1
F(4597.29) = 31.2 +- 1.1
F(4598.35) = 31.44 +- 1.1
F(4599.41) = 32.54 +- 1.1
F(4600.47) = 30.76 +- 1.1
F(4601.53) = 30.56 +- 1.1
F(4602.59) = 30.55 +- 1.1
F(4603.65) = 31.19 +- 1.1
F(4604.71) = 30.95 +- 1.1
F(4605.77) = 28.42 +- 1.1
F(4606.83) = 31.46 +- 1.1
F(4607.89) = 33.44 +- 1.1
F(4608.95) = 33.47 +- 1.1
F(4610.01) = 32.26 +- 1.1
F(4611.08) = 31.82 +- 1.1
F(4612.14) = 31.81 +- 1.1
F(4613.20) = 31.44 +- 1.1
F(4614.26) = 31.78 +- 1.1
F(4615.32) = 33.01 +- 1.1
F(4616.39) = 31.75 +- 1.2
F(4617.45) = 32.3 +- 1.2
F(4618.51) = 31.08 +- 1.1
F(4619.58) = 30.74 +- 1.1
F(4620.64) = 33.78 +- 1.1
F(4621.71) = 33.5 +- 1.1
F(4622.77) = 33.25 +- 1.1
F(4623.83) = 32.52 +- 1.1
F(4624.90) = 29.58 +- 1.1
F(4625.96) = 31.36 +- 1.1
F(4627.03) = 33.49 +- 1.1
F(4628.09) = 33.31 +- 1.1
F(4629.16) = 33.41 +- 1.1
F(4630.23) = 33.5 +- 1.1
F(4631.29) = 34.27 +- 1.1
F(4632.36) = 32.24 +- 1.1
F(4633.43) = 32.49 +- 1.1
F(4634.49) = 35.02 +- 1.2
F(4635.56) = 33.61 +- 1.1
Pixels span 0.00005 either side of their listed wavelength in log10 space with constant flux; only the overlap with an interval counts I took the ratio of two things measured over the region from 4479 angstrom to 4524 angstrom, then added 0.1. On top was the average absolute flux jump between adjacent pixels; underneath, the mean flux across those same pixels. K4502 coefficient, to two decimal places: 0.16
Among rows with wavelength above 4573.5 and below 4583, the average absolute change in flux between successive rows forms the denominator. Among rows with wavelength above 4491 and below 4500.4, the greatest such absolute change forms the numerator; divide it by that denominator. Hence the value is 1.9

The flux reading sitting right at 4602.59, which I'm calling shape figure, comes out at 30.55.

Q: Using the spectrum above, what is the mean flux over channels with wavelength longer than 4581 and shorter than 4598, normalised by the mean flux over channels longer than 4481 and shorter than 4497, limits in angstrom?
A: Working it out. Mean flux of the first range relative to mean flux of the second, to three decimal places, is 1.048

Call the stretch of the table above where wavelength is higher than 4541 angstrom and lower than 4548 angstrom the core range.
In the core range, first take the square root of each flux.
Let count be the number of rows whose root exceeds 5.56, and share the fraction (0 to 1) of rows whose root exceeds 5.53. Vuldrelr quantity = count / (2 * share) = 3.5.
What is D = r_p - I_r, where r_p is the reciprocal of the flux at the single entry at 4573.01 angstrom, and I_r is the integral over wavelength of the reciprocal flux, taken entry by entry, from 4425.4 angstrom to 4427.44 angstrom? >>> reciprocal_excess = -0.055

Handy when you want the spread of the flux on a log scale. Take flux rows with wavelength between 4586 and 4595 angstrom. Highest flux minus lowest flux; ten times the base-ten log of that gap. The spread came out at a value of 8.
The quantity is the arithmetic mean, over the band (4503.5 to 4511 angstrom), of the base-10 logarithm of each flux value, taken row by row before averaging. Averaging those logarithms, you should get 1.53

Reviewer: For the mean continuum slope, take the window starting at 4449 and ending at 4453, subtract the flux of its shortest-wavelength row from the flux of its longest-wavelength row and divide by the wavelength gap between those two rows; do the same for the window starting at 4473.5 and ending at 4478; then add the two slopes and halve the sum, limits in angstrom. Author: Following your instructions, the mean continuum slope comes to -0.1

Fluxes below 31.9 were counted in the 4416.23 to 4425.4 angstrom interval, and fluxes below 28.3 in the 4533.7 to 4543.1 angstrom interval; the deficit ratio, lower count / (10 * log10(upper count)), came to 1.49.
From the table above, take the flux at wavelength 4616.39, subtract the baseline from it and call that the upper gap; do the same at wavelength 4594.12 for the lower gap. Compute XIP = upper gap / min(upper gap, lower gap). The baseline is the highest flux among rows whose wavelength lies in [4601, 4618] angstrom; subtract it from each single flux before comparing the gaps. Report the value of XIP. 0.56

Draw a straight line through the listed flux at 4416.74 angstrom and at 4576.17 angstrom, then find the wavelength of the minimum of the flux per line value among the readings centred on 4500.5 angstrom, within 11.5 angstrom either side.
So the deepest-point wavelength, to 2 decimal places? 4494.72 angstrom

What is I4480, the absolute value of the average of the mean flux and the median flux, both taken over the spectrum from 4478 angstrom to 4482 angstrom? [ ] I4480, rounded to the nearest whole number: 29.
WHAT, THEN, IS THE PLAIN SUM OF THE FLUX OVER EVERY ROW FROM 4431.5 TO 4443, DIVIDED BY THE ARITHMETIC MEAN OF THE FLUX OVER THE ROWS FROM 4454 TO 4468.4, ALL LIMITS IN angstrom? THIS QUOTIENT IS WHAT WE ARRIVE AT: 11.4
